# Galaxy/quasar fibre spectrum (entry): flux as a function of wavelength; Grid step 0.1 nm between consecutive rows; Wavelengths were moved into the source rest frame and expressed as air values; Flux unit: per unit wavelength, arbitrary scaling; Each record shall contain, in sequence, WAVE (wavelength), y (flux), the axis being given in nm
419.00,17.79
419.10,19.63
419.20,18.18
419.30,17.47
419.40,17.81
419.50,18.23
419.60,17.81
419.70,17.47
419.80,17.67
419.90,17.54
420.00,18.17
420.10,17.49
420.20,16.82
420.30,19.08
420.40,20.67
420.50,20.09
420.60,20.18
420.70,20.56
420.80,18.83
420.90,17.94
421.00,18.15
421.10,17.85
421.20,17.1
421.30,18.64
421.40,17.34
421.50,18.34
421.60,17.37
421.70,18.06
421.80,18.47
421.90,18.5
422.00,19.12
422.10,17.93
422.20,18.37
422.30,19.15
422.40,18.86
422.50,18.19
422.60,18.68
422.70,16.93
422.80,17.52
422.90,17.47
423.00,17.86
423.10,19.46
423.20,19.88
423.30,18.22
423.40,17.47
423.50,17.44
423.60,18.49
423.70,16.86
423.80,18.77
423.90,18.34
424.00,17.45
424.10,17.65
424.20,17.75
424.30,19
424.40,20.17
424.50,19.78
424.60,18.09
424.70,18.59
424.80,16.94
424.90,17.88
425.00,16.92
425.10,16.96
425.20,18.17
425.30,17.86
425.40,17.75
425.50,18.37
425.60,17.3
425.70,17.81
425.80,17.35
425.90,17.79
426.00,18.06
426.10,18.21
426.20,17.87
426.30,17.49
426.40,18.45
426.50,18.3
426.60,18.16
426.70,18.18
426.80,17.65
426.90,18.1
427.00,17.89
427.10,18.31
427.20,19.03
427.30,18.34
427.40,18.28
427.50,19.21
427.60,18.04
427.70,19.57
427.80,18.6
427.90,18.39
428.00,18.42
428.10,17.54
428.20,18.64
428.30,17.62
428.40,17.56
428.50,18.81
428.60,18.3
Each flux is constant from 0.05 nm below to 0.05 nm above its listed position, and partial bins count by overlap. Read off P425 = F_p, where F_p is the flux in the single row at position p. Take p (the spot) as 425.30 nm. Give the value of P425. 17.86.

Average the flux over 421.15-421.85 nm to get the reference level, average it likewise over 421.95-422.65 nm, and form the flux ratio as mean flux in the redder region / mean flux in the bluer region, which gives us 1.04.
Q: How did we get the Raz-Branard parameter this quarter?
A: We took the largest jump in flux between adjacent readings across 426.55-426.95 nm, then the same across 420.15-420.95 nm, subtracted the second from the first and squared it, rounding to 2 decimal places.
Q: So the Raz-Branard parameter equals 2.99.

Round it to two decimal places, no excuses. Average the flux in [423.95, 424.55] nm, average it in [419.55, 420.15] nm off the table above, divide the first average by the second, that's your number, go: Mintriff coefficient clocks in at 1.05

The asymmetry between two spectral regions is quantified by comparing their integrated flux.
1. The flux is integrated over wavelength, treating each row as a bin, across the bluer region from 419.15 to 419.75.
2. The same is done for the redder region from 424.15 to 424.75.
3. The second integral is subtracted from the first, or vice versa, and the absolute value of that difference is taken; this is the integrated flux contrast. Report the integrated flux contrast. 0.64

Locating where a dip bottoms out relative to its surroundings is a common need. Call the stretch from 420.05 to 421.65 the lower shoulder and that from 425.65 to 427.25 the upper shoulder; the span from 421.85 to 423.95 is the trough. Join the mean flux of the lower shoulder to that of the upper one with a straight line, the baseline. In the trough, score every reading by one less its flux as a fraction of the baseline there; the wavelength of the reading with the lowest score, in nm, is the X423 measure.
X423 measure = 423.20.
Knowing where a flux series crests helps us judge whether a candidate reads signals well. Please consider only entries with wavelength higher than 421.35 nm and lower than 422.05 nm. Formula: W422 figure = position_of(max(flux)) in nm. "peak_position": 422.00 nm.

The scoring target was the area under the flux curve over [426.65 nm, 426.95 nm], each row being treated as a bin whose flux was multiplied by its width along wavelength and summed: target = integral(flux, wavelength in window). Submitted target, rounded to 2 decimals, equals 5.39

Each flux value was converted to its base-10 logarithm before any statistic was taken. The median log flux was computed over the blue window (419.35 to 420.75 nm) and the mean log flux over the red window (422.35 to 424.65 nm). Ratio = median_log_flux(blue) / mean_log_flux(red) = 0.99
